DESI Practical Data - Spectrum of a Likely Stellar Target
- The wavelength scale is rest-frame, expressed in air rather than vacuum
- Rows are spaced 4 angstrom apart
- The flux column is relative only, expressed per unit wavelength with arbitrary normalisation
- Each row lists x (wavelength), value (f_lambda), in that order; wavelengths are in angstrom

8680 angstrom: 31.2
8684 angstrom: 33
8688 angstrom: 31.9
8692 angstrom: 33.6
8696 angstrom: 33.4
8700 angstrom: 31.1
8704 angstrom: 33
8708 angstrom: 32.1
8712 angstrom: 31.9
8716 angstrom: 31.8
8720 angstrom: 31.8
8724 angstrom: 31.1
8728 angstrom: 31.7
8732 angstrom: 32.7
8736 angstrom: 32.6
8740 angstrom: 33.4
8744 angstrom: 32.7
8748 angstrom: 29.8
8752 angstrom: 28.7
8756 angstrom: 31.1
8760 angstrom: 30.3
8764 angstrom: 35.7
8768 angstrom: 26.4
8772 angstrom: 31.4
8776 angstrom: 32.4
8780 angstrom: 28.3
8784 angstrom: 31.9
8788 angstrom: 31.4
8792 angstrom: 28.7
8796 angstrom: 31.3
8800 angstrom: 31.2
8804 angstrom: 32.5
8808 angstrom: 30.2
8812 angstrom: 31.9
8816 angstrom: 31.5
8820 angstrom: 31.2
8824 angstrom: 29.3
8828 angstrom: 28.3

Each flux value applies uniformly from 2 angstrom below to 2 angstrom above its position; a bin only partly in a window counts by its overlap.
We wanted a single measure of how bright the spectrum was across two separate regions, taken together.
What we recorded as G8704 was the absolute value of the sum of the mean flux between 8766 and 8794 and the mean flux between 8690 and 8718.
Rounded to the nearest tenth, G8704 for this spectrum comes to 62.5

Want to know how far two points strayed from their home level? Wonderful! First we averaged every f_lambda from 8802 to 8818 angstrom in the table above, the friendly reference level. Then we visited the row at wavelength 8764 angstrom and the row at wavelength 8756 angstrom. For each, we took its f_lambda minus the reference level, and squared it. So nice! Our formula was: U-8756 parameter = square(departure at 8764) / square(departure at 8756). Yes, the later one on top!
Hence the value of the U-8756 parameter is 97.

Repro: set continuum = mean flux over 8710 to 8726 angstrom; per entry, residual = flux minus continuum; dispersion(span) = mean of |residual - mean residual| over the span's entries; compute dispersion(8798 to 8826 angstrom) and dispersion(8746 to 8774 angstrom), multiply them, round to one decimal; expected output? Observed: 1.5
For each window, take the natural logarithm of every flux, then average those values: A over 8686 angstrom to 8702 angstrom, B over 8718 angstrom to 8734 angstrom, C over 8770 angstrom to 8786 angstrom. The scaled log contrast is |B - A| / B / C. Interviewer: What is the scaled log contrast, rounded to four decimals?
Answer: 0.0017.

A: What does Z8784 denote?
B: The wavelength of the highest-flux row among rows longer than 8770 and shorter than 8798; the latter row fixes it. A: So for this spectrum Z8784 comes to 8776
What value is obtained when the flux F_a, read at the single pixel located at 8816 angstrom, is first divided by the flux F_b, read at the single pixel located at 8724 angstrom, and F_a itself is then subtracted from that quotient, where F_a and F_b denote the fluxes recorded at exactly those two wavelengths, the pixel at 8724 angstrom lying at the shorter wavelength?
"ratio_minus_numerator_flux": -30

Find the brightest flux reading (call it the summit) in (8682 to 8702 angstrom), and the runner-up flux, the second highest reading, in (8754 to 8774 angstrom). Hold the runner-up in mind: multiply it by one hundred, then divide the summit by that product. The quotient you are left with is 0.0107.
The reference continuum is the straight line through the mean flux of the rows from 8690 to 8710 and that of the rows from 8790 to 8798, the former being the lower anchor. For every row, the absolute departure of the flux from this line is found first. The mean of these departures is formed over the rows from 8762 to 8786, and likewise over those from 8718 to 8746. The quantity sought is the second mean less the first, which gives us -1.7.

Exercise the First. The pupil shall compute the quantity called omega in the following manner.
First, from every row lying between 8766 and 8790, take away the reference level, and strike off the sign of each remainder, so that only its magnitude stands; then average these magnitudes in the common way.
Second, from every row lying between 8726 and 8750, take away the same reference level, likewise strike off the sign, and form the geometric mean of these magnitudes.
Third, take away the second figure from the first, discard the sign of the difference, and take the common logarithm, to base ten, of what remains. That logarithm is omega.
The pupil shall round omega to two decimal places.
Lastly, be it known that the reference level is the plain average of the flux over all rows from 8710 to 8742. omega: 0.06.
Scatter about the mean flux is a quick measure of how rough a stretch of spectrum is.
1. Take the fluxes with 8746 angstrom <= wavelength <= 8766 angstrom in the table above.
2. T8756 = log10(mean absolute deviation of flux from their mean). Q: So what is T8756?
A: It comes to 0.26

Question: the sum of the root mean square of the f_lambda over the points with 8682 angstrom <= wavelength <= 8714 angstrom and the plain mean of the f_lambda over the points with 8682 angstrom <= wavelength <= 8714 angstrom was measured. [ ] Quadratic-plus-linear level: 65.0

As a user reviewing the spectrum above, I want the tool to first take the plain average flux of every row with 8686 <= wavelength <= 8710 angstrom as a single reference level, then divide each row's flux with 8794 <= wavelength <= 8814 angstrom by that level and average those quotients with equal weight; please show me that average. 0.97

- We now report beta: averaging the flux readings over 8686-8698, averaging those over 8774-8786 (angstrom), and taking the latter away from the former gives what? 2.1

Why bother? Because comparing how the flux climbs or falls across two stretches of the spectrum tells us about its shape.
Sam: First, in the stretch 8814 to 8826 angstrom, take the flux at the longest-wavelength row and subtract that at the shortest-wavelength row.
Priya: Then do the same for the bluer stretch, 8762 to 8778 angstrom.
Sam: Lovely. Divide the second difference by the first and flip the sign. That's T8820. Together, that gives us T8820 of -1.5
